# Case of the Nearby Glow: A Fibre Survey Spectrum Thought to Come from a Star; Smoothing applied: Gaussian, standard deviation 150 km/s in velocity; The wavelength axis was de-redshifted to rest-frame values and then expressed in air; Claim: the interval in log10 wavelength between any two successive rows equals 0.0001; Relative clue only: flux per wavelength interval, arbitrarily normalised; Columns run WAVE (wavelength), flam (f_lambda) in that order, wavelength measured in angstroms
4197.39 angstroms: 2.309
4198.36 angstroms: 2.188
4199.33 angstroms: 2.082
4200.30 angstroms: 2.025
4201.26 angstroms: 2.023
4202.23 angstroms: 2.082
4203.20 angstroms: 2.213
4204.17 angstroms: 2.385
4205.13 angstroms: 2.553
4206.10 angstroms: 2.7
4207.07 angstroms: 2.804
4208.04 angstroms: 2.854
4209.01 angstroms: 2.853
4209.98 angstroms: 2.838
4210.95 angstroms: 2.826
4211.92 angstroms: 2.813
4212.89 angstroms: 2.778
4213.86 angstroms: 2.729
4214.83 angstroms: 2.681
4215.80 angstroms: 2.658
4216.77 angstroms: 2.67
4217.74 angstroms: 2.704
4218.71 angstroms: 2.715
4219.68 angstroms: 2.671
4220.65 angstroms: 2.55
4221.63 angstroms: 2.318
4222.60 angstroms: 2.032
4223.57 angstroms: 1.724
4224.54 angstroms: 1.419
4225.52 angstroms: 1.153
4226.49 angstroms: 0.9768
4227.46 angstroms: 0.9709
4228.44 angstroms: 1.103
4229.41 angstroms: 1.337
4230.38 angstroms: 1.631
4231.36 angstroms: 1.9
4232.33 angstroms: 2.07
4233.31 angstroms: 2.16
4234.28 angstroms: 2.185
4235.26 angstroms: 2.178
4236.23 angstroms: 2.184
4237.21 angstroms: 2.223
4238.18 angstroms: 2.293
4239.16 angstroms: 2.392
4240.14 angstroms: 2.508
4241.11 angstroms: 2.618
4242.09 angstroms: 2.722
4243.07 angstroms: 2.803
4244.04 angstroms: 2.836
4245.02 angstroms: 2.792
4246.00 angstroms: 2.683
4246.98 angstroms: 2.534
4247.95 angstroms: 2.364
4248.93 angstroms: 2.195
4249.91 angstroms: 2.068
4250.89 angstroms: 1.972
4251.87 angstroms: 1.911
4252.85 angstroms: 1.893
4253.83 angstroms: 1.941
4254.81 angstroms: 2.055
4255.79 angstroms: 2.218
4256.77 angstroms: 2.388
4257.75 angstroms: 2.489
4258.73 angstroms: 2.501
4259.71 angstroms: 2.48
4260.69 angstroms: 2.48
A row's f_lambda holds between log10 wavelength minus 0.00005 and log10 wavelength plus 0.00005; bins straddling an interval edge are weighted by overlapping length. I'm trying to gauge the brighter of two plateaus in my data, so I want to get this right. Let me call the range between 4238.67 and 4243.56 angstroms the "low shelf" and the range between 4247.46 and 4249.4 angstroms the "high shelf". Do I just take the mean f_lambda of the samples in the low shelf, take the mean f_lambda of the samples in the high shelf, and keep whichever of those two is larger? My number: 2.61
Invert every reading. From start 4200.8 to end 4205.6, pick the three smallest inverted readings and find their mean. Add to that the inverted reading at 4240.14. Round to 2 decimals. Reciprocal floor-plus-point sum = 0.82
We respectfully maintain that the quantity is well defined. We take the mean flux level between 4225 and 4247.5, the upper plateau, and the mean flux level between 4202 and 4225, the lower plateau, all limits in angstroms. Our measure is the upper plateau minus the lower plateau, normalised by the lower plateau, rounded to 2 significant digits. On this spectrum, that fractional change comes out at -0.17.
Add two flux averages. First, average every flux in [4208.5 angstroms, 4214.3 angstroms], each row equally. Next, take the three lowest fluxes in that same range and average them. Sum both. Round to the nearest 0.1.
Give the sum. 5.6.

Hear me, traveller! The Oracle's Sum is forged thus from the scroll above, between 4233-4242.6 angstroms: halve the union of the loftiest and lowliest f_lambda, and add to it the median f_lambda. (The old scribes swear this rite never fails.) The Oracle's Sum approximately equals 4.7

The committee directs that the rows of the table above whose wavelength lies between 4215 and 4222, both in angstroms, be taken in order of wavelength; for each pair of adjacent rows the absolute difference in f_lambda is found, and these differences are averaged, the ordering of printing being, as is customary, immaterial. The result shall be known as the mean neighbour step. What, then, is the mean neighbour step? 0.076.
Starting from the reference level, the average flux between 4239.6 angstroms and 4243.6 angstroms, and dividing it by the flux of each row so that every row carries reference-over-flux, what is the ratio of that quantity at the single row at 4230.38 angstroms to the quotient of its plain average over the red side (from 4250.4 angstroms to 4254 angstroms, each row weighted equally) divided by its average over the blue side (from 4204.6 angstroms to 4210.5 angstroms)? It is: 1.14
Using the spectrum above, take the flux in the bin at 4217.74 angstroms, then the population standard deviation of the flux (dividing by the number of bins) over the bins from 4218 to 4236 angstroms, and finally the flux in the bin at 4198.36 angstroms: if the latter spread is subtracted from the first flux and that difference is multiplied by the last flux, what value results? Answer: 4.7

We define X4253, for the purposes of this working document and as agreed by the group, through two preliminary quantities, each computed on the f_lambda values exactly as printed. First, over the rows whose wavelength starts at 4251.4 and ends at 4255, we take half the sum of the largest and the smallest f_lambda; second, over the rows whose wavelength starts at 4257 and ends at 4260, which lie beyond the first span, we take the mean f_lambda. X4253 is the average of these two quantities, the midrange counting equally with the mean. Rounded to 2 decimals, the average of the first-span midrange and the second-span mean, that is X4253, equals 2.23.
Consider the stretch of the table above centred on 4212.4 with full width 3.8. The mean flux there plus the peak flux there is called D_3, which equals 5.6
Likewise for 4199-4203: 4.1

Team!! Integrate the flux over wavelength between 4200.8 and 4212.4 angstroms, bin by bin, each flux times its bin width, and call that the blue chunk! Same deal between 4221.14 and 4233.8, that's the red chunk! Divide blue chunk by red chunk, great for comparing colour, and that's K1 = 1.48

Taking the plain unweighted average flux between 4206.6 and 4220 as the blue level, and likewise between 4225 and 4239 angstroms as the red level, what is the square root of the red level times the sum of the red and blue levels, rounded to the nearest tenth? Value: 2.8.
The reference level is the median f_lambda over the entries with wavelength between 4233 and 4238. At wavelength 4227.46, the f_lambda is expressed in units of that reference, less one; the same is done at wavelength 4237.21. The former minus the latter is -0.57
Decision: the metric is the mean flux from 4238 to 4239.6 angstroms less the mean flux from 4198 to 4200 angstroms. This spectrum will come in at 0.2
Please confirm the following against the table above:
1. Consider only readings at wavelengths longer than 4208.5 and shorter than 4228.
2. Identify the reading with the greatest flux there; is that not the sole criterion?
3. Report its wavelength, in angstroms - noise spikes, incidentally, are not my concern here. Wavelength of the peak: 4209.01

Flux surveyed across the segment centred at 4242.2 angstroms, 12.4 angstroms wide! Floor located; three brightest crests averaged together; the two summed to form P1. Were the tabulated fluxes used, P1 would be 4.99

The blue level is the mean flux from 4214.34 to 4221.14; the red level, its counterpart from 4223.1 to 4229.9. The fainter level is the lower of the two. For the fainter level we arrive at 1.2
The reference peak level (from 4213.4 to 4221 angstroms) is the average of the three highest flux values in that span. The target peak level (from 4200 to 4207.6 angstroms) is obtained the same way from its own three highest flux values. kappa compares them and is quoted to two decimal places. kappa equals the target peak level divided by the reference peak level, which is 0.99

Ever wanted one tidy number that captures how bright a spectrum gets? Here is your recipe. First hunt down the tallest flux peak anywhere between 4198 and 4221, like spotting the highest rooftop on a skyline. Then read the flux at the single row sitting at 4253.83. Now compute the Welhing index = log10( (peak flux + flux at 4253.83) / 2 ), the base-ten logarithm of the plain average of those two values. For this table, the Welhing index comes 0.380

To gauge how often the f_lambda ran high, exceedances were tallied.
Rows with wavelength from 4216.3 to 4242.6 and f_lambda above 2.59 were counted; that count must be 6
